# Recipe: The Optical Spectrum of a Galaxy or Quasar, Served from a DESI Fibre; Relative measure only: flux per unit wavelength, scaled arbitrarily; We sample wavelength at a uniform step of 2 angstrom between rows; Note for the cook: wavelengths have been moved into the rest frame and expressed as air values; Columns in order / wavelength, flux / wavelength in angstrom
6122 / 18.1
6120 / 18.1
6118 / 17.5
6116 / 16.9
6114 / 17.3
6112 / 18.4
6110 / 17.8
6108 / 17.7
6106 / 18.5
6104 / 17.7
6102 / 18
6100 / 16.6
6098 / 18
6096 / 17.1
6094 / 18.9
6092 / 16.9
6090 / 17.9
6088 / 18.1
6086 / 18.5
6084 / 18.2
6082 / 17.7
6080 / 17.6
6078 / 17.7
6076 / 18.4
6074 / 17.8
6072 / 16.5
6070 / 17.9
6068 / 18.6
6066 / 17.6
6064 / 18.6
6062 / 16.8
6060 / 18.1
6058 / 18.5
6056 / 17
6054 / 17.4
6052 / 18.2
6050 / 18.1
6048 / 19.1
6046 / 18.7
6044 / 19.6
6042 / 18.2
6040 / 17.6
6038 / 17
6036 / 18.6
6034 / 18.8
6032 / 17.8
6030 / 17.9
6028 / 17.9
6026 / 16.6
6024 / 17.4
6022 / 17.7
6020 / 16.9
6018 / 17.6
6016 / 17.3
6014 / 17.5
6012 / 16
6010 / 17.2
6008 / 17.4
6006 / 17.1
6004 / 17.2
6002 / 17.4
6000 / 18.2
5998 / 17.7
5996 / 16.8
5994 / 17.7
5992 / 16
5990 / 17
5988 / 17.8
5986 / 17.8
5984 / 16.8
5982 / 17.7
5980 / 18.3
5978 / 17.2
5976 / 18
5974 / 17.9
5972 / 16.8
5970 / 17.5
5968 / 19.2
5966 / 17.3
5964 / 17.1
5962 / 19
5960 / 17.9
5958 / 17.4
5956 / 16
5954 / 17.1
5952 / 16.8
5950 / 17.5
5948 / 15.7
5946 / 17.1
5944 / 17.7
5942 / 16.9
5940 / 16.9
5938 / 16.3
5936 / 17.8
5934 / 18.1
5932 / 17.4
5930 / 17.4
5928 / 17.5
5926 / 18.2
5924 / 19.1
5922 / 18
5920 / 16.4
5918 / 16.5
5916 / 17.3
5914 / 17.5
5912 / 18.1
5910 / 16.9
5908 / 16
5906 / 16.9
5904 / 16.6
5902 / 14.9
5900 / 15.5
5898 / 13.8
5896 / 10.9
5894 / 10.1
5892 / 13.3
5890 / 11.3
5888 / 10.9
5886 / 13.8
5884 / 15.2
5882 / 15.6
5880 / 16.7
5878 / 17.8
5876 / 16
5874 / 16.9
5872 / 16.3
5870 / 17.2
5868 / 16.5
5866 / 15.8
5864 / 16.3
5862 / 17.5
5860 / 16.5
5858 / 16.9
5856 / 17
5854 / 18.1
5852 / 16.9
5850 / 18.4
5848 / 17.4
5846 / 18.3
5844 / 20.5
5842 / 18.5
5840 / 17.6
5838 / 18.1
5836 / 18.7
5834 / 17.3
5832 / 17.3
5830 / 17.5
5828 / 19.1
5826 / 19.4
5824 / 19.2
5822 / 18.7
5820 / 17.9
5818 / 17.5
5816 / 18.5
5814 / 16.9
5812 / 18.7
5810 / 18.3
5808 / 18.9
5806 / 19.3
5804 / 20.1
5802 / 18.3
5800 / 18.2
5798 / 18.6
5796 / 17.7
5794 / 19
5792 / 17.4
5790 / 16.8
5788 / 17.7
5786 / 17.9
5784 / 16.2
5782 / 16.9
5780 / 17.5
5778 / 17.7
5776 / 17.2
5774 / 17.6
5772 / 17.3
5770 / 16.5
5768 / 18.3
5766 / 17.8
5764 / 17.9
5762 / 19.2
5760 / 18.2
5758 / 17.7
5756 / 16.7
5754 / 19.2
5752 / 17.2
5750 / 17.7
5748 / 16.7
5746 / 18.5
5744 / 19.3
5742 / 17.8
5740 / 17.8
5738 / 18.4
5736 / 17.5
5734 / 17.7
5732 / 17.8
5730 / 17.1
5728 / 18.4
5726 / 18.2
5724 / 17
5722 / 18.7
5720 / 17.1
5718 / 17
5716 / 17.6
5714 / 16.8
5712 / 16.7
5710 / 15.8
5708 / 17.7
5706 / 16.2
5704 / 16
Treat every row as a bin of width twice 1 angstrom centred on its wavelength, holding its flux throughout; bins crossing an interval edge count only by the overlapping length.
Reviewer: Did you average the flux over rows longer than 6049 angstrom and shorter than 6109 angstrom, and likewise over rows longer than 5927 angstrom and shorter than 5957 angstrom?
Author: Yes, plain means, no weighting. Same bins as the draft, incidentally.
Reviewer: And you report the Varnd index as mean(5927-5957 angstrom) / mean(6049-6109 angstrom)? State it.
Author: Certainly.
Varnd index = 0.96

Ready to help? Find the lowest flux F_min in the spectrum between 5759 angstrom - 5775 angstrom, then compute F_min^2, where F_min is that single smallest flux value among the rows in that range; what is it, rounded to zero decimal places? 272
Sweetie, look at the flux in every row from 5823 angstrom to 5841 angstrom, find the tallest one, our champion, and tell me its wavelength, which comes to 5826 angstrom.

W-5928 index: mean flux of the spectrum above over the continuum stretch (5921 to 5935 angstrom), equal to 18.0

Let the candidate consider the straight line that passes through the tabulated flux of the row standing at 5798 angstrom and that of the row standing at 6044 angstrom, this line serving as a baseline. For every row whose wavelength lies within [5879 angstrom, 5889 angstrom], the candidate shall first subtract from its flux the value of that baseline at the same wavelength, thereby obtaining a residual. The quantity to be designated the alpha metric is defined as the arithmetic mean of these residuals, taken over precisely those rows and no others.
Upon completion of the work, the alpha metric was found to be -4.5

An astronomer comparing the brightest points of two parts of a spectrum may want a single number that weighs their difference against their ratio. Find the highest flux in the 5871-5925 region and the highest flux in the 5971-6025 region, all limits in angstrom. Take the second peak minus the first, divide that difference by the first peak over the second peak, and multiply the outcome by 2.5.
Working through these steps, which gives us -1.9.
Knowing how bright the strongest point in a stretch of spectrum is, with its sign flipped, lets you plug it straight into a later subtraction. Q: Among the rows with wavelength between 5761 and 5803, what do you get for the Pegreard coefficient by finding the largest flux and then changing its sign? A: -19.2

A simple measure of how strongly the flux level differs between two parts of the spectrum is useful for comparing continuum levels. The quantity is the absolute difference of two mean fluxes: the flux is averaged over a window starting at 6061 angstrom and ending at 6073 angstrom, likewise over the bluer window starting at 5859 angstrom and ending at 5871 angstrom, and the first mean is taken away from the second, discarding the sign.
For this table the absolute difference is 1.0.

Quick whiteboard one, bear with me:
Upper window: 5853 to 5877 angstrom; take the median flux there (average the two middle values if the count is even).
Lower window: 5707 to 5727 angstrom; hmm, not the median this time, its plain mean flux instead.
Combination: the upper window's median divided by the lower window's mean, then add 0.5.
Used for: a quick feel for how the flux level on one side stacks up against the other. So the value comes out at 1.47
